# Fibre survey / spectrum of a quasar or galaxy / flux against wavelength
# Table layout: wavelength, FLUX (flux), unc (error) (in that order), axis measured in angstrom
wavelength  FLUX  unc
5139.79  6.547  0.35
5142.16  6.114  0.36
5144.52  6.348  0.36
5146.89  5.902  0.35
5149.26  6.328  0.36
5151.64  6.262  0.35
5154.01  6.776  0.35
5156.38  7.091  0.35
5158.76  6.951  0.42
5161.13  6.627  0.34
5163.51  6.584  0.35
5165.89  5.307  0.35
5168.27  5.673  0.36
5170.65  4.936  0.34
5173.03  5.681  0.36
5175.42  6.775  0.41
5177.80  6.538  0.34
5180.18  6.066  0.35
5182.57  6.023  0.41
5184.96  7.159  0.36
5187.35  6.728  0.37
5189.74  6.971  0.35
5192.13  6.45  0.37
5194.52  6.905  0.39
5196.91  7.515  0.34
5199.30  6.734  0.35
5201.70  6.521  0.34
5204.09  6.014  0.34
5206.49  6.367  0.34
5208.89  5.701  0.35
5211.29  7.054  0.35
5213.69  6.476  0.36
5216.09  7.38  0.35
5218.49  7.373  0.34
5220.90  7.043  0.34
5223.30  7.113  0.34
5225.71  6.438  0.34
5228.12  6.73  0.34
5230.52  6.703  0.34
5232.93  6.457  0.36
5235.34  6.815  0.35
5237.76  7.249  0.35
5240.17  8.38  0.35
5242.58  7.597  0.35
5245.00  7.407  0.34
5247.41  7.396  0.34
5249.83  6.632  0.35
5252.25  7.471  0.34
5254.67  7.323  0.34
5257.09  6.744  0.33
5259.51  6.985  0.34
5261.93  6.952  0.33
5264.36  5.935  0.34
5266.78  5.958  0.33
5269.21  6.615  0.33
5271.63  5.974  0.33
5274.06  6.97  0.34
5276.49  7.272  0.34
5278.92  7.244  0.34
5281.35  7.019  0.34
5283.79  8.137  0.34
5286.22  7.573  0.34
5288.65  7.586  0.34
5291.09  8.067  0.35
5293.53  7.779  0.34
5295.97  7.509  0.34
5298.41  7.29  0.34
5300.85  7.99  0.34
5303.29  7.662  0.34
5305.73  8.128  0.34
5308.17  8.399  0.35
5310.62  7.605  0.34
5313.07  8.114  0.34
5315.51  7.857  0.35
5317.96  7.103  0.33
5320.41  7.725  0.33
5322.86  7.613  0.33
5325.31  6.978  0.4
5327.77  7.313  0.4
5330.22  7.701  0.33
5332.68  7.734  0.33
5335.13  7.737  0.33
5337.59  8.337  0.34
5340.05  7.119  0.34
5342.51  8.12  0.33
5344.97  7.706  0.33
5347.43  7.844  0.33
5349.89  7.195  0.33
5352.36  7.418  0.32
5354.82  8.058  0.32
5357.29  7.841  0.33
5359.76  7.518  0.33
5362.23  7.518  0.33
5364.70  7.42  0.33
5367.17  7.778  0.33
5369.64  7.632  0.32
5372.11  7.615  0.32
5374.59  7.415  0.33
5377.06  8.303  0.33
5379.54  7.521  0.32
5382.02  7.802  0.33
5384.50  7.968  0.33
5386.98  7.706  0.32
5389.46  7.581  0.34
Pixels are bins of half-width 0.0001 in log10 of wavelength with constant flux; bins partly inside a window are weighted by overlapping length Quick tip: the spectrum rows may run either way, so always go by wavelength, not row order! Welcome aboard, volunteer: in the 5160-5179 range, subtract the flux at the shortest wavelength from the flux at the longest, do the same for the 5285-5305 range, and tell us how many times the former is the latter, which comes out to -1.0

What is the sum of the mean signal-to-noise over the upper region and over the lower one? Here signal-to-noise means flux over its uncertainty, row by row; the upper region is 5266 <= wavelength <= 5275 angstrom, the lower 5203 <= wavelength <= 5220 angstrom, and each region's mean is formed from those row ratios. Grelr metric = 38.3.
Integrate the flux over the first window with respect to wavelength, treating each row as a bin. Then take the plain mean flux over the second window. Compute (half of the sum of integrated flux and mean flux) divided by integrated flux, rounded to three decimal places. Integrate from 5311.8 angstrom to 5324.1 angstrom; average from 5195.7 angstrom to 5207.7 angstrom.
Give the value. 0.535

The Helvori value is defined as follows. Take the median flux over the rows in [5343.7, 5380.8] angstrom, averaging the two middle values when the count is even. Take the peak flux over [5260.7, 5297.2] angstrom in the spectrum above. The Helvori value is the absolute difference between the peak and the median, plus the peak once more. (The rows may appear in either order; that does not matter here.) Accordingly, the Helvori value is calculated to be 8.7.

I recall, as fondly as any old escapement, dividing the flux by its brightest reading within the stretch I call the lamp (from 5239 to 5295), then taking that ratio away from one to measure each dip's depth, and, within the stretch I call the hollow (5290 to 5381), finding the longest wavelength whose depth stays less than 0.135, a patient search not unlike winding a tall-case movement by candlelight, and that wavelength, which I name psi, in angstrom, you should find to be 5379.54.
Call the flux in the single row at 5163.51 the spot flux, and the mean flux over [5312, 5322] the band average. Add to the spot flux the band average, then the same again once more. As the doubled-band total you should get 22.0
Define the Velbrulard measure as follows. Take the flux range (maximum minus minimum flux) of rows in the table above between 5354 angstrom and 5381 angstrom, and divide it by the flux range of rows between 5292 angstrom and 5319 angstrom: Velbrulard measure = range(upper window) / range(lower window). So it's 0.69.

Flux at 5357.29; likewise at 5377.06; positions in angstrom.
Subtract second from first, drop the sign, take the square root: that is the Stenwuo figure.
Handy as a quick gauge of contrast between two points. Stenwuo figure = 0.7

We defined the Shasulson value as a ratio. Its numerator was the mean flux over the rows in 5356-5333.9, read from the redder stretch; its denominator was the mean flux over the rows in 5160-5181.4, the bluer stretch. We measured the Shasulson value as 1.28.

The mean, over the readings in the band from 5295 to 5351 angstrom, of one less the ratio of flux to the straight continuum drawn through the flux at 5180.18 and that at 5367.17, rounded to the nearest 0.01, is -0.04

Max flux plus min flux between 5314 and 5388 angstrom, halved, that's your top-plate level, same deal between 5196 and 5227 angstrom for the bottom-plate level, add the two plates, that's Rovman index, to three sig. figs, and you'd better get 14.3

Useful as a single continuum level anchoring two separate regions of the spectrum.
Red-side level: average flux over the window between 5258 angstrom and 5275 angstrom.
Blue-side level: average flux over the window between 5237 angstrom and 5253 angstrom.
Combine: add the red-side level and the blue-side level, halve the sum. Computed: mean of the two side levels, 6.97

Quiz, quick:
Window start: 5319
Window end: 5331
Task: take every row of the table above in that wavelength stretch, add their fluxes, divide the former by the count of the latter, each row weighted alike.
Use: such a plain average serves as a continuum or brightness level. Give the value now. 7.5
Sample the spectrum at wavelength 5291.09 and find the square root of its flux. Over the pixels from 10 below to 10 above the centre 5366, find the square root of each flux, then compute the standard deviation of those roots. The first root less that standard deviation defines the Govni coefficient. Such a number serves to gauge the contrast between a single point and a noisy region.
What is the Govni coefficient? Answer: 2.81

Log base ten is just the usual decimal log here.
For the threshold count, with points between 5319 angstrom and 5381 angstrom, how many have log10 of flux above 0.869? 21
